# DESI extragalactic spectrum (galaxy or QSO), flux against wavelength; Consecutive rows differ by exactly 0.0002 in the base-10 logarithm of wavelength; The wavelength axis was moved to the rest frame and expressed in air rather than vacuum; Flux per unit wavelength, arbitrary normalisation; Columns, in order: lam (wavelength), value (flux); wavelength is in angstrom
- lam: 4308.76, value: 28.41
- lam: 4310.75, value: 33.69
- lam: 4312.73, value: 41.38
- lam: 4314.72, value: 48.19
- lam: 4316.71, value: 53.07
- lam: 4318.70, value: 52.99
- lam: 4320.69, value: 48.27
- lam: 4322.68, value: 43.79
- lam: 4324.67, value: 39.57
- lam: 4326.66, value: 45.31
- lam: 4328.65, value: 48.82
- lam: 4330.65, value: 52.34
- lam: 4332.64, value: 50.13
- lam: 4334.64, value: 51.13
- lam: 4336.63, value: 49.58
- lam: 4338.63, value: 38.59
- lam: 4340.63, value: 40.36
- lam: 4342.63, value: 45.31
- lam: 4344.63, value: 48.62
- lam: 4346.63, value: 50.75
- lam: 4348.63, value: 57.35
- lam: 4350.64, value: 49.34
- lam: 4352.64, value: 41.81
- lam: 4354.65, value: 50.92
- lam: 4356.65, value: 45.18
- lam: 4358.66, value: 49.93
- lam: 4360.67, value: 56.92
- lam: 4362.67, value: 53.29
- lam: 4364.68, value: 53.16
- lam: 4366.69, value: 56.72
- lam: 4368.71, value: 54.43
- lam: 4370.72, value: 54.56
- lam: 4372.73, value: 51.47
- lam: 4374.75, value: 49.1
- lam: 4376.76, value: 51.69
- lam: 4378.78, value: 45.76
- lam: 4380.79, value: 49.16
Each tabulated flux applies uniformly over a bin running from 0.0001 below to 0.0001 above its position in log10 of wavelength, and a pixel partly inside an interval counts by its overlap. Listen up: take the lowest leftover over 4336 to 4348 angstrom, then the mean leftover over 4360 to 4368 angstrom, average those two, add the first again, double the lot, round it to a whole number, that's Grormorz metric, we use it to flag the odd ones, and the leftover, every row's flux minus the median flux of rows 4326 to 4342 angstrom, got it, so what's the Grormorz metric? -26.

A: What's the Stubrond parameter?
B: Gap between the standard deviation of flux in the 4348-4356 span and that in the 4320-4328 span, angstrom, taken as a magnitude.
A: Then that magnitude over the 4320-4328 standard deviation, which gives 0.76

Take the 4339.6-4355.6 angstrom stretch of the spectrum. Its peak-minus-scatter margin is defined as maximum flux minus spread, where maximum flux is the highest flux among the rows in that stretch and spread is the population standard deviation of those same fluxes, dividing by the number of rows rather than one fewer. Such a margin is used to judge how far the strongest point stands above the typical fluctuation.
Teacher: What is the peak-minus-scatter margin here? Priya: 52.2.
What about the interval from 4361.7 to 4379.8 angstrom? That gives 53.6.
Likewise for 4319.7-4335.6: 48.4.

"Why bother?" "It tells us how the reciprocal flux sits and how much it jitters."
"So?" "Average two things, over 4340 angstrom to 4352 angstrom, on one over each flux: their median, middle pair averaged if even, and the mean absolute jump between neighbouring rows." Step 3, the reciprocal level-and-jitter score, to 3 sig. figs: 0.0112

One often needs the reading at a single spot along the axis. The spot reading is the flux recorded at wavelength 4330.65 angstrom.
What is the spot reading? 52.34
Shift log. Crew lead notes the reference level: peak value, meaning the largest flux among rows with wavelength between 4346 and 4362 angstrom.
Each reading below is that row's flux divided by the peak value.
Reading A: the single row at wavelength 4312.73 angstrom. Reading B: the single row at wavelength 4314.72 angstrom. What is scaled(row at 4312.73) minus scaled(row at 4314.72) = -0.12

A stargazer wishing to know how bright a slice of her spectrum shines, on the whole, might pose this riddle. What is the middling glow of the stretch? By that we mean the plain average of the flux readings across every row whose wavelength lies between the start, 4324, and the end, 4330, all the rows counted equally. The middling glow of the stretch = 45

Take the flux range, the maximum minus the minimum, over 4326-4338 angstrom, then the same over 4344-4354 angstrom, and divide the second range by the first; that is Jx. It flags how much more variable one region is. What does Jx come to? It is 2.21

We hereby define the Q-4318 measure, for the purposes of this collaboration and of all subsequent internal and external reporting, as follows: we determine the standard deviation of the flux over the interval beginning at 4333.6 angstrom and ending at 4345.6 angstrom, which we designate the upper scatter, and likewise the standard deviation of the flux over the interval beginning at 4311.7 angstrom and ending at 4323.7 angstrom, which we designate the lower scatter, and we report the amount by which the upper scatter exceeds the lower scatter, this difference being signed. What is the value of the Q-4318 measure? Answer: 0.4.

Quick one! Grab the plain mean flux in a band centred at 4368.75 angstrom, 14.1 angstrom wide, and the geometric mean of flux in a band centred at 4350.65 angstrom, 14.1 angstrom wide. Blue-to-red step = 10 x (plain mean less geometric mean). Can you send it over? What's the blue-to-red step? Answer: 43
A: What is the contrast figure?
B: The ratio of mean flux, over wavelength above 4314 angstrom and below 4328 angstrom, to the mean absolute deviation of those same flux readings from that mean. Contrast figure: 12.5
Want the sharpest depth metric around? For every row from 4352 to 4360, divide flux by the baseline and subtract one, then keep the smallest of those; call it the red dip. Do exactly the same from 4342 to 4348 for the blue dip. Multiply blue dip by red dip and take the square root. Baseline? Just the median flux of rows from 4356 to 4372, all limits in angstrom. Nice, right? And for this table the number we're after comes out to 0.188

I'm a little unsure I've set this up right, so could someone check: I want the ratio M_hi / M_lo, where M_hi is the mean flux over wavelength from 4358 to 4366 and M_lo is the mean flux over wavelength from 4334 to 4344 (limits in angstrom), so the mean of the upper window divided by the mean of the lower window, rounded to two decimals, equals 1.19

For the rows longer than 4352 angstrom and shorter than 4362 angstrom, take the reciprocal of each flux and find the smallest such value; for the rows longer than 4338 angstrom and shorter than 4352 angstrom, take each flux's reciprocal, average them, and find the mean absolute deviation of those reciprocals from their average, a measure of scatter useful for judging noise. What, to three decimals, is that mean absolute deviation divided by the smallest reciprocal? 0.133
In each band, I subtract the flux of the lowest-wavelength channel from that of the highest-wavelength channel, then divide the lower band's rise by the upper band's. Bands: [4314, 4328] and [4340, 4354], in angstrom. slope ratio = -2.0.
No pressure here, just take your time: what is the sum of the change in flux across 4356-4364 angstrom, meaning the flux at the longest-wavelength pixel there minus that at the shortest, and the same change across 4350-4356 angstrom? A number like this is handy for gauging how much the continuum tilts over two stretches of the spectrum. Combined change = 10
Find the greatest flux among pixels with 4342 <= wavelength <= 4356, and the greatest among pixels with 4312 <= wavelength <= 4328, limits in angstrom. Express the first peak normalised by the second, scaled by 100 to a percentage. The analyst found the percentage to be 108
